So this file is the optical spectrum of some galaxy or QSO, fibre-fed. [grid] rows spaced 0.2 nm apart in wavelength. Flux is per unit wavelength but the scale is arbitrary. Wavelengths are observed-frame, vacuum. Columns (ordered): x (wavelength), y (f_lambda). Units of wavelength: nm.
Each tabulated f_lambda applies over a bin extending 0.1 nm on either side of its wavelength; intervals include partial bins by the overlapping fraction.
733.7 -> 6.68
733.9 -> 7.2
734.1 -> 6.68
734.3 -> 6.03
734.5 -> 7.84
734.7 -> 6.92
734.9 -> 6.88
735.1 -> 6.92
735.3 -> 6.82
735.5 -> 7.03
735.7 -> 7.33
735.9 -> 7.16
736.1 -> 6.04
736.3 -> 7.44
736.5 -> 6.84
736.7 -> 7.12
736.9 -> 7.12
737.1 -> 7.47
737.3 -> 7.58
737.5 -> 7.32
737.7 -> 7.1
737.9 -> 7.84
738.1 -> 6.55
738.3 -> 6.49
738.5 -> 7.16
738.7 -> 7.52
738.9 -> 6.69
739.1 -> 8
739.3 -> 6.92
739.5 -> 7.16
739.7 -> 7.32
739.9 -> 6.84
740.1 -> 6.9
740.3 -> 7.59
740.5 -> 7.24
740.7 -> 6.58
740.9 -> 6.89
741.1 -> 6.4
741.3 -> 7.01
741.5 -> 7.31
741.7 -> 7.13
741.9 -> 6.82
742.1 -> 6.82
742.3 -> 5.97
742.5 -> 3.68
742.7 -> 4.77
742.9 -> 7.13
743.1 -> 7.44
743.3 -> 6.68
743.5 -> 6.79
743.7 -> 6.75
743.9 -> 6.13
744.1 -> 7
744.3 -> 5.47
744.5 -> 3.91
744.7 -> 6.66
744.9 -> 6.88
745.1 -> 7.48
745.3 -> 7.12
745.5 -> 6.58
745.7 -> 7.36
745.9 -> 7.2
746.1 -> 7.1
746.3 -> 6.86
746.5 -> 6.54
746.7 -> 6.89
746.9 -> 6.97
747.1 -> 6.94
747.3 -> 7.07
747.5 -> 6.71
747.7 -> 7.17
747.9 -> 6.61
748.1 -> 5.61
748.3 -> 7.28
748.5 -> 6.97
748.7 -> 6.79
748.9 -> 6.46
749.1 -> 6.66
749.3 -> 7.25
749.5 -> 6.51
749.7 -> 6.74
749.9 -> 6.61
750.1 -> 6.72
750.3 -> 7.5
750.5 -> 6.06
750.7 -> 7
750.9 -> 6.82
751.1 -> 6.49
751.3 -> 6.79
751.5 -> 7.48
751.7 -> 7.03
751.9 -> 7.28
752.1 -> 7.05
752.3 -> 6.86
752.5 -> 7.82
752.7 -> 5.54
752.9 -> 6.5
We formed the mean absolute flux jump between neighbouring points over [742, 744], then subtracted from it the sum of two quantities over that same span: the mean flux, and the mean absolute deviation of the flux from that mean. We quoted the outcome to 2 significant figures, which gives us -6.1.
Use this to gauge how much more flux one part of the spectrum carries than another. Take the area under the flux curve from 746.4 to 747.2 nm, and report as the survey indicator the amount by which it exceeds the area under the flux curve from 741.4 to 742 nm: 1.2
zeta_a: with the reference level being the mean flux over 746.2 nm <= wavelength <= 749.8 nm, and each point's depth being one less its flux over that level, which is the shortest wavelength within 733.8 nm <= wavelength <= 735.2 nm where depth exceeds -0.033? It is 734.1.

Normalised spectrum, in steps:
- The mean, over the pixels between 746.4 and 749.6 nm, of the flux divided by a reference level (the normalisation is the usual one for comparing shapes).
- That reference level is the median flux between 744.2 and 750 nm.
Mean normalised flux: 0.99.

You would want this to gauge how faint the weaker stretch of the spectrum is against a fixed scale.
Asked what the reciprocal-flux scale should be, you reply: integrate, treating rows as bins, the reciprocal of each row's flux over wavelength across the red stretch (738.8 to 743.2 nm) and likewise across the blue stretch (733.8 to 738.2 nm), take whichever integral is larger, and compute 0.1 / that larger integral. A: 0.149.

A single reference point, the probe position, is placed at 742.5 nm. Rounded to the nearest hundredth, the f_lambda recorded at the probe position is 3.68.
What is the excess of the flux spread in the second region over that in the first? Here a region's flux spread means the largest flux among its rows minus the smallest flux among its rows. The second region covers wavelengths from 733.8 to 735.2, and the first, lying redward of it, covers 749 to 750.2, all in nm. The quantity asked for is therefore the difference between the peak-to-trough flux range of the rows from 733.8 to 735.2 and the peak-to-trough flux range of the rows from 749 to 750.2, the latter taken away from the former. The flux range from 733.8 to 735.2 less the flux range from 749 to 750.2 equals 1.1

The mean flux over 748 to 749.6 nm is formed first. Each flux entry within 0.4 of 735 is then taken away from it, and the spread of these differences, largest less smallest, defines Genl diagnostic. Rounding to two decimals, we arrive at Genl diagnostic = 0.10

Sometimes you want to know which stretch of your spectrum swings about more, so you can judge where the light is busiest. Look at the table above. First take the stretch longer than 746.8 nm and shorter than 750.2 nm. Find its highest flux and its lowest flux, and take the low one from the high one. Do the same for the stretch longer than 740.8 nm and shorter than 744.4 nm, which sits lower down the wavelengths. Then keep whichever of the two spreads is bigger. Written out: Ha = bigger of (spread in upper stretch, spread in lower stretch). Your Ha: 3.76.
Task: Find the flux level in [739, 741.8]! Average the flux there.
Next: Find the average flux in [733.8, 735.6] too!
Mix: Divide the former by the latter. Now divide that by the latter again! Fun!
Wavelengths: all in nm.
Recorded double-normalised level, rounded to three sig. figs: 0.148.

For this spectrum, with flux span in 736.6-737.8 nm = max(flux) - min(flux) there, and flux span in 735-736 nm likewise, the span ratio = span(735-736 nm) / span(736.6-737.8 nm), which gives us 1.06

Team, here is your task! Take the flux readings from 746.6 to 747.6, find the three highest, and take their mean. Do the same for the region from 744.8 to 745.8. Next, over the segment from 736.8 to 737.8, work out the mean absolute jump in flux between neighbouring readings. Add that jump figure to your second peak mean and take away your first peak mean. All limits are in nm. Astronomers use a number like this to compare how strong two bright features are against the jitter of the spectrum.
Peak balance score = 0.56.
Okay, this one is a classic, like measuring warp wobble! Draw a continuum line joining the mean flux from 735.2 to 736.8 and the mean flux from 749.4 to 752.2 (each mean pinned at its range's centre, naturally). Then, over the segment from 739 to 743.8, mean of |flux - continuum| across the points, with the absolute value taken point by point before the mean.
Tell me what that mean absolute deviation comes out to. 0.51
